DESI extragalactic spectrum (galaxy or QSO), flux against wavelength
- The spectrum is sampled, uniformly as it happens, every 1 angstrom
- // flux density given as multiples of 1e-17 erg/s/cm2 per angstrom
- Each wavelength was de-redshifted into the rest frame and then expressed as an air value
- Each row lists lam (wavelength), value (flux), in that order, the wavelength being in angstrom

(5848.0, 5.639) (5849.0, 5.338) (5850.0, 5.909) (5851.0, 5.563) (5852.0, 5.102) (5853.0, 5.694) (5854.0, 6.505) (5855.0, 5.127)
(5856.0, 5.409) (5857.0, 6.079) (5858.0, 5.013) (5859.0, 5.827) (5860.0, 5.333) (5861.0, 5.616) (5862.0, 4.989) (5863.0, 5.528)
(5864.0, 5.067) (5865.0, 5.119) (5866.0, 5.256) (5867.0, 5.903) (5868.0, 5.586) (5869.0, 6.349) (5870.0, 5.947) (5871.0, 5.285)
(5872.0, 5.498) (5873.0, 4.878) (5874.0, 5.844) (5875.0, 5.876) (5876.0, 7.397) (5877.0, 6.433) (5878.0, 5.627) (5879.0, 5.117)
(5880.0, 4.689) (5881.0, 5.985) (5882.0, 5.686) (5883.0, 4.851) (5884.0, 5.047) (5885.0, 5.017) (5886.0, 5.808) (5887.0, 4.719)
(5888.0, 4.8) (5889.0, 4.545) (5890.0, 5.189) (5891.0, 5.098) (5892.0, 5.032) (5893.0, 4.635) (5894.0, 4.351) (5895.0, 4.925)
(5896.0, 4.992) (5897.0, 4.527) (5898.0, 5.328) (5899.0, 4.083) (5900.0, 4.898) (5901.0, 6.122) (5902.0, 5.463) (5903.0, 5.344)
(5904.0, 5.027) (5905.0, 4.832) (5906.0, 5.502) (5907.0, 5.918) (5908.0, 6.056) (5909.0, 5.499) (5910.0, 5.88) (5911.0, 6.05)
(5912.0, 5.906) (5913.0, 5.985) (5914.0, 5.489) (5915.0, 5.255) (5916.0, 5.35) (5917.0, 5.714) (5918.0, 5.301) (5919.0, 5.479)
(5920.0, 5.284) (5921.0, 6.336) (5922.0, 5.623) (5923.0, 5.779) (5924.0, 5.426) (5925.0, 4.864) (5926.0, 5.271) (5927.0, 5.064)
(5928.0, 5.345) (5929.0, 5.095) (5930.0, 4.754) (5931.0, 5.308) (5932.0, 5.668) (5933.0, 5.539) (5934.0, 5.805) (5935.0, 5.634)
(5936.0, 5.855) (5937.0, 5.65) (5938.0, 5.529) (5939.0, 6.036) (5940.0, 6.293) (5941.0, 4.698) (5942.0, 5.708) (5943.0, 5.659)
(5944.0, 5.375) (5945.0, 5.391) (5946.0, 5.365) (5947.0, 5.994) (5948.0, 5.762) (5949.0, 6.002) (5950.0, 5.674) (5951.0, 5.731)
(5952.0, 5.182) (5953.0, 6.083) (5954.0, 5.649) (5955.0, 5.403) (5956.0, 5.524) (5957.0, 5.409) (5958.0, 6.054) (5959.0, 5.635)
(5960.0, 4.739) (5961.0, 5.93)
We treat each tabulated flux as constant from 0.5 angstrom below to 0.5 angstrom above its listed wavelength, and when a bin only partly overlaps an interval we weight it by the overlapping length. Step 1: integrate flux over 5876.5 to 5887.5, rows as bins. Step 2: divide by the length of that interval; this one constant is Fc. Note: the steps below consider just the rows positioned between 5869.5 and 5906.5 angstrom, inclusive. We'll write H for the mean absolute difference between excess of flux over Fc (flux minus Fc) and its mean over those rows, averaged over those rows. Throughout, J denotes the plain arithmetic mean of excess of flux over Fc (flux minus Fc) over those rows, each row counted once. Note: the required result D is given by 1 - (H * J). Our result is 1.05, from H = 0.49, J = -0.11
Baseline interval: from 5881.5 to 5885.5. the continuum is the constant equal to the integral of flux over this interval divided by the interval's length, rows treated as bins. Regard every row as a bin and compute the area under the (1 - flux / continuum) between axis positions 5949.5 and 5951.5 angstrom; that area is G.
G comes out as -0.21 angstrom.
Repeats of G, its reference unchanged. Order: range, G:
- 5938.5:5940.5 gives -0.39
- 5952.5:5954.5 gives -0.28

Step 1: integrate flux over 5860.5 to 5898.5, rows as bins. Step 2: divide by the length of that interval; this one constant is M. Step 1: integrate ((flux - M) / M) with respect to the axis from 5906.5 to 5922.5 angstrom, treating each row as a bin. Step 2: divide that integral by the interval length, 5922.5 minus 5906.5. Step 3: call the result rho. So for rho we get 0.07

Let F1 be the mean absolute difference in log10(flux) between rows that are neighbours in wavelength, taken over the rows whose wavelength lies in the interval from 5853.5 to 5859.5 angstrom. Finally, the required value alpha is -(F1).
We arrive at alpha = -0.065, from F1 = 0.065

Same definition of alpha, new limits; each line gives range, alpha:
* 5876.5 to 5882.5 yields -0.053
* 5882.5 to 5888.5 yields -0.036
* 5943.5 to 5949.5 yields -0.017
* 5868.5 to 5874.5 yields -0.045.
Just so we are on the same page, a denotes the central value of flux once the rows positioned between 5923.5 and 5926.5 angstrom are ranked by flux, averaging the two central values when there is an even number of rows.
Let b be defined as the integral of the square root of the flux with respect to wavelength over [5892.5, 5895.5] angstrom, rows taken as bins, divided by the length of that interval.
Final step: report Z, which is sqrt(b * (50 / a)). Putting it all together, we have 4.52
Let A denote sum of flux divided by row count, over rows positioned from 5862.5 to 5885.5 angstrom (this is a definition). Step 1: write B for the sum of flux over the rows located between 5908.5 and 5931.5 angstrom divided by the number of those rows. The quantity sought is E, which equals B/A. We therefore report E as 0.98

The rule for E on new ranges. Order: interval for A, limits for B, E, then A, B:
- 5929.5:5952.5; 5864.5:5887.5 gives 0.99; 5.59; 5.56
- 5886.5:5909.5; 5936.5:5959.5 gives 1.11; 5.08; 5.64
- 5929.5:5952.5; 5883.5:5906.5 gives 0.90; 5.59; 5.01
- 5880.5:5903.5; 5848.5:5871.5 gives 1.10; 5.06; 5.55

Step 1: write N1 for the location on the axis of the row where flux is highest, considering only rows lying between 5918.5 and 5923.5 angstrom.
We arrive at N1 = 5921.0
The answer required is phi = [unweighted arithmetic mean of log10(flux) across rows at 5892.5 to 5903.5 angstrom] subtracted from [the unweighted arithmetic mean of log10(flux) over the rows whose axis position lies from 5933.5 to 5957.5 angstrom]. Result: 0.057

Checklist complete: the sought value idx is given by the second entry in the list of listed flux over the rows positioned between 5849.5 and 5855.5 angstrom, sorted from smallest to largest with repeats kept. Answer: 5.127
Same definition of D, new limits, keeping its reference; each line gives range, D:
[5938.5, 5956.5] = 0.92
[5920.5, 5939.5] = 0.96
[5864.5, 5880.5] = 0.84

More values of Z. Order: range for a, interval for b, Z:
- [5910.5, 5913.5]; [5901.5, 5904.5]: 4.38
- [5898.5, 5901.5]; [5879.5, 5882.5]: 4.88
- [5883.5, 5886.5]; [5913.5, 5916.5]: 4.79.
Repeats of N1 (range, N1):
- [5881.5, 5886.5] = 5886.0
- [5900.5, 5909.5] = 5901.0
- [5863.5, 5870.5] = 5869.0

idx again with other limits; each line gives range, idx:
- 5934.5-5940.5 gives 5.634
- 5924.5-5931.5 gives 4.864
